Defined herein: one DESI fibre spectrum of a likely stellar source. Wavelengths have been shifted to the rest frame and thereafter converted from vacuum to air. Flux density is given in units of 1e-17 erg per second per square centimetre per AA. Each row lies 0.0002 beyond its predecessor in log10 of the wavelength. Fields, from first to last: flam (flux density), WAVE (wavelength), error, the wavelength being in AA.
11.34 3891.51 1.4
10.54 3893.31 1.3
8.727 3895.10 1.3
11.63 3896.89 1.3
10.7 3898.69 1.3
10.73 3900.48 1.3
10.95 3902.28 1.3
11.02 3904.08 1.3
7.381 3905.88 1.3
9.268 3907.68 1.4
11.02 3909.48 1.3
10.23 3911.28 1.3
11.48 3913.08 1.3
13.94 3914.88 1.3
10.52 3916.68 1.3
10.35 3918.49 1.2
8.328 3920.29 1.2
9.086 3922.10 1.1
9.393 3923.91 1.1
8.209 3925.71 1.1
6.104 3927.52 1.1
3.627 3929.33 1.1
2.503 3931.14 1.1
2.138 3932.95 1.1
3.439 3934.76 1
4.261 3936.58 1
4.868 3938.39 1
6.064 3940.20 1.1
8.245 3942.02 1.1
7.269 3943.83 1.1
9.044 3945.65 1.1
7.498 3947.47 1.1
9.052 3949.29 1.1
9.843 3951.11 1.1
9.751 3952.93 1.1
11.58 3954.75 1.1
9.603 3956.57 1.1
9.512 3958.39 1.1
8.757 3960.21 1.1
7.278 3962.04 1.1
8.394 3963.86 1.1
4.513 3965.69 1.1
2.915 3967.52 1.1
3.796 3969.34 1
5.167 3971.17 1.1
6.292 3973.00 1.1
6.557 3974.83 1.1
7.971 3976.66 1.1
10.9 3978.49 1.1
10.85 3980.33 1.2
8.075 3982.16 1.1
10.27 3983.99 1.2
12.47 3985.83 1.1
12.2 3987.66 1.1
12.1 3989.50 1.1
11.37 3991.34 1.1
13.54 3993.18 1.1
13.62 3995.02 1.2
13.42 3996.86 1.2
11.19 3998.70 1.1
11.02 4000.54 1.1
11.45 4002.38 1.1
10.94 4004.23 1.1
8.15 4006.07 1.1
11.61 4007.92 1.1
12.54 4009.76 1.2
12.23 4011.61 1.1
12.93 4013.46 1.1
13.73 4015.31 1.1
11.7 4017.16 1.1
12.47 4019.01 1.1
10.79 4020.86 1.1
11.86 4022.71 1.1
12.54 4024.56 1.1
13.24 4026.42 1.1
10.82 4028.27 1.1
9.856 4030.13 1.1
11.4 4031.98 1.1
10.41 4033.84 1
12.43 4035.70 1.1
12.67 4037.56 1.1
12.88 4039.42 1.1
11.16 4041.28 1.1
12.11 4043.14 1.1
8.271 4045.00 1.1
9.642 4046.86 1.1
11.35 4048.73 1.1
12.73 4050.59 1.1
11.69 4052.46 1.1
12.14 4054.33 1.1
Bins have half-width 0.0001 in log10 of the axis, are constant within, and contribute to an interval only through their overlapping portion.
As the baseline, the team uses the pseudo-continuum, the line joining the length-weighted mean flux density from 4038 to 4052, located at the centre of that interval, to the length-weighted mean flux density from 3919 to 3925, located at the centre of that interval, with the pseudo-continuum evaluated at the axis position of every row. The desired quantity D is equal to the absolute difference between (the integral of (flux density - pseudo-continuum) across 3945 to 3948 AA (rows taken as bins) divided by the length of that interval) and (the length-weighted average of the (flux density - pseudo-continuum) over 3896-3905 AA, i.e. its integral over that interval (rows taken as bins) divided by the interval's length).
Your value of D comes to 3.5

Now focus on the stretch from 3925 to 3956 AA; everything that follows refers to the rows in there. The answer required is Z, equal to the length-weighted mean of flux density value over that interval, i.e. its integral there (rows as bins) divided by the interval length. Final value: 7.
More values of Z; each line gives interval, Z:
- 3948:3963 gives 9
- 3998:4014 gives 11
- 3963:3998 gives 9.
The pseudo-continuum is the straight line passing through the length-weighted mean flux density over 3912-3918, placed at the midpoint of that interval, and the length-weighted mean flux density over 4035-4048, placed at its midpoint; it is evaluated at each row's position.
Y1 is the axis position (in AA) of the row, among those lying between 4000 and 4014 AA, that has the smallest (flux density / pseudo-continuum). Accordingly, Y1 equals 4006.07 AA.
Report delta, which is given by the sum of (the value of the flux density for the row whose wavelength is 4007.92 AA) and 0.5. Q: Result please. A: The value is 12.1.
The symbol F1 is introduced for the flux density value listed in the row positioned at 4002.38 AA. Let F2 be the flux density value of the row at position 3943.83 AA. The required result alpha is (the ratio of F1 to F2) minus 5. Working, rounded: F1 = 11.45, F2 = 7.269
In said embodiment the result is -3.4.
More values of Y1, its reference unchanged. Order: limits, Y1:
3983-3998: 3983.99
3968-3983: 3969.34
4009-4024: 4020.86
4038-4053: 4045.00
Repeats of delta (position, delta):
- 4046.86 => 10.1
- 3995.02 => 14.1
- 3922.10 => 9.6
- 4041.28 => 11.7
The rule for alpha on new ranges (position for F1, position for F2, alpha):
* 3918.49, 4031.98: -4.1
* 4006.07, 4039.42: -4.4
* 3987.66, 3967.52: -0.8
